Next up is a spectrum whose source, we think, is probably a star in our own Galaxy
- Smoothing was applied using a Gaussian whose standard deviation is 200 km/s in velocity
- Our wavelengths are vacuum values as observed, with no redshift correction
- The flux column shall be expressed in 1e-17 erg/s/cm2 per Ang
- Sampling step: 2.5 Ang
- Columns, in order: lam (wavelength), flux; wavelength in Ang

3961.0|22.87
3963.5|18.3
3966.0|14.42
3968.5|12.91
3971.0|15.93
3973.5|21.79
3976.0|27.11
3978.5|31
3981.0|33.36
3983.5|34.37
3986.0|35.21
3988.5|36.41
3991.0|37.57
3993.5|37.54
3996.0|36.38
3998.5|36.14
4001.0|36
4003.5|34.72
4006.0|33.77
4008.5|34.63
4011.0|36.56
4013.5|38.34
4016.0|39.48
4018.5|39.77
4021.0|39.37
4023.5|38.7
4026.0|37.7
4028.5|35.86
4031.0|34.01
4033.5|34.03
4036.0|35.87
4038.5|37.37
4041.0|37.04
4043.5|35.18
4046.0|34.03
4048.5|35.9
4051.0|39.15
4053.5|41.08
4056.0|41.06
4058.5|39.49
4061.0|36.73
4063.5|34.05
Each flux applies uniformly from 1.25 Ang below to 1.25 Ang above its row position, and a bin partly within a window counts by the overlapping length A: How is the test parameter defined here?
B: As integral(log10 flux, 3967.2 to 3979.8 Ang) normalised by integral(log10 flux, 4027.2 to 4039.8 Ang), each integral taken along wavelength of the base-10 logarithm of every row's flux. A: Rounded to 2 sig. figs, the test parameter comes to 0.85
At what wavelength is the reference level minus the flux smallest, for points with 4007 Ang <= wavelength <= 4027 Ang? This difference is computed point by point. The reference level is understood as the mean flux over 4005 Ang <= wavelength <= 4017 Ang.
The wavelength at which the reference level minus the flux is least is 4018.5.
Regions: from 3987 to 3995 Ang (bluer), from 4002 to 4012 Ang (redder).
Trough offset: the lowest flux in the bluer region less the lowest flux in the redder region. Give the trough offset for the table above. 3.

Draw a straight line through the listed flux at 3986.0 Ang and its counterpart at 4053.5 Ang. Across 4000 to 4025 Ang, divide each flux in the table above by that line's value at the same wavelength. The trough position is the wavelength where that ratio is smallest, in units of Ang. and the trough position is 4006.0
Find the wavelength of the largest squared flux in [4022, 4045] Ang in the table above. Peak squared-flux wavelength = 4023.5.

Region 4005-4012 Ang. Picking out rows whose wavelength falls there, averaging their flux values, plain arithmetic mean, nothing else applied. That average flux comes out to 35.0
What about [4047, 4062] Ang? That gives 38.9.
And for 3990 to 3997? 37.2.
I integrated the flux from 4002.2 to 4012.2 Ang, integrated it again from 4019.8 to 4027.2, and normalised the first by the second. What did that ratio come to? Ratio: 1.2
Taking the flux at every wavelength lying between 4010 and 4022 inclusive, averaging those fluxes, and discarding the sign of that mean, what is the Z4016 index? 38.7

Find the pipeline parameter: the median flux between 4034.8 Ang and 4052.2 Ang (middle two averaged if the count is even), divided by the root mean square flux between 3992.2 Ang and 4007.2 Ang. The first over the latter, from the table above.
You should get 1.00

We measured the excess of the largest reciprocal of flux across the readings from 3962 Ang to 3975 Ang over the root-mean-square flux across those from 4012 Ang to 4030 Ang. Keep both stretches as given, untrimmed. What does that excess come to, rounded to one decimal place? -38.4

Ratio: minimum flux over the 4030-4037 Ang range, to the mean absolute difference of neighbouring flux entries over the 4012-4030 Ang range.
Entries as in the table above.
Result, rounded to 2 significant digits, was 38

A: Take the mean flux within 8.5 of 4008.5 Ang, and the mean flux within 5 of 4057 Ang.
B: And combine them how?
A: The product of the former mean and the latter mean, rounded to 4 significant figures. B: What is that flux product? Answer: 1434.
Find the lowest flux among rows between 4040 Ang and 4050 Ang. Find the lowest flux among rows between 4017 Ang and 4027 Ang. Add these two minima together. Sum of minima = 72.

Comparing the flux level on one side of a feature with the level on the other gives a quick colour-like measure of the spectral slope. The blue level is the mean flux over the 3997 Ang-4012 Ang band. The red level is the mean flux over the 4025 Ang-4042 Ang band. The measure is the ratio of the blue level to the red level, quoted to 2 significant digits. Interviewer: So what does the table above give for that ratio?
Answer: 0.98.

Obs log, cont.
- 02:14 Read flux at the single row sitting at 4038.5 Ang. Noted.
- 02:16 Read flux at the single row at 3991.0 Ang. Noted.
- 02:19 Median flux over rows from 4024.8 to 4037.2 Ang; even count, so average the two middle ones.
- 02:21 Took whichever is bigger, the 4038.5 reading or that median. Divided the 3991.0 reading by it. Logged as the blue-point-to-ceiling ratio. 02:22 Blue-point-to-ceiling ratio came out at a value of 1.01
